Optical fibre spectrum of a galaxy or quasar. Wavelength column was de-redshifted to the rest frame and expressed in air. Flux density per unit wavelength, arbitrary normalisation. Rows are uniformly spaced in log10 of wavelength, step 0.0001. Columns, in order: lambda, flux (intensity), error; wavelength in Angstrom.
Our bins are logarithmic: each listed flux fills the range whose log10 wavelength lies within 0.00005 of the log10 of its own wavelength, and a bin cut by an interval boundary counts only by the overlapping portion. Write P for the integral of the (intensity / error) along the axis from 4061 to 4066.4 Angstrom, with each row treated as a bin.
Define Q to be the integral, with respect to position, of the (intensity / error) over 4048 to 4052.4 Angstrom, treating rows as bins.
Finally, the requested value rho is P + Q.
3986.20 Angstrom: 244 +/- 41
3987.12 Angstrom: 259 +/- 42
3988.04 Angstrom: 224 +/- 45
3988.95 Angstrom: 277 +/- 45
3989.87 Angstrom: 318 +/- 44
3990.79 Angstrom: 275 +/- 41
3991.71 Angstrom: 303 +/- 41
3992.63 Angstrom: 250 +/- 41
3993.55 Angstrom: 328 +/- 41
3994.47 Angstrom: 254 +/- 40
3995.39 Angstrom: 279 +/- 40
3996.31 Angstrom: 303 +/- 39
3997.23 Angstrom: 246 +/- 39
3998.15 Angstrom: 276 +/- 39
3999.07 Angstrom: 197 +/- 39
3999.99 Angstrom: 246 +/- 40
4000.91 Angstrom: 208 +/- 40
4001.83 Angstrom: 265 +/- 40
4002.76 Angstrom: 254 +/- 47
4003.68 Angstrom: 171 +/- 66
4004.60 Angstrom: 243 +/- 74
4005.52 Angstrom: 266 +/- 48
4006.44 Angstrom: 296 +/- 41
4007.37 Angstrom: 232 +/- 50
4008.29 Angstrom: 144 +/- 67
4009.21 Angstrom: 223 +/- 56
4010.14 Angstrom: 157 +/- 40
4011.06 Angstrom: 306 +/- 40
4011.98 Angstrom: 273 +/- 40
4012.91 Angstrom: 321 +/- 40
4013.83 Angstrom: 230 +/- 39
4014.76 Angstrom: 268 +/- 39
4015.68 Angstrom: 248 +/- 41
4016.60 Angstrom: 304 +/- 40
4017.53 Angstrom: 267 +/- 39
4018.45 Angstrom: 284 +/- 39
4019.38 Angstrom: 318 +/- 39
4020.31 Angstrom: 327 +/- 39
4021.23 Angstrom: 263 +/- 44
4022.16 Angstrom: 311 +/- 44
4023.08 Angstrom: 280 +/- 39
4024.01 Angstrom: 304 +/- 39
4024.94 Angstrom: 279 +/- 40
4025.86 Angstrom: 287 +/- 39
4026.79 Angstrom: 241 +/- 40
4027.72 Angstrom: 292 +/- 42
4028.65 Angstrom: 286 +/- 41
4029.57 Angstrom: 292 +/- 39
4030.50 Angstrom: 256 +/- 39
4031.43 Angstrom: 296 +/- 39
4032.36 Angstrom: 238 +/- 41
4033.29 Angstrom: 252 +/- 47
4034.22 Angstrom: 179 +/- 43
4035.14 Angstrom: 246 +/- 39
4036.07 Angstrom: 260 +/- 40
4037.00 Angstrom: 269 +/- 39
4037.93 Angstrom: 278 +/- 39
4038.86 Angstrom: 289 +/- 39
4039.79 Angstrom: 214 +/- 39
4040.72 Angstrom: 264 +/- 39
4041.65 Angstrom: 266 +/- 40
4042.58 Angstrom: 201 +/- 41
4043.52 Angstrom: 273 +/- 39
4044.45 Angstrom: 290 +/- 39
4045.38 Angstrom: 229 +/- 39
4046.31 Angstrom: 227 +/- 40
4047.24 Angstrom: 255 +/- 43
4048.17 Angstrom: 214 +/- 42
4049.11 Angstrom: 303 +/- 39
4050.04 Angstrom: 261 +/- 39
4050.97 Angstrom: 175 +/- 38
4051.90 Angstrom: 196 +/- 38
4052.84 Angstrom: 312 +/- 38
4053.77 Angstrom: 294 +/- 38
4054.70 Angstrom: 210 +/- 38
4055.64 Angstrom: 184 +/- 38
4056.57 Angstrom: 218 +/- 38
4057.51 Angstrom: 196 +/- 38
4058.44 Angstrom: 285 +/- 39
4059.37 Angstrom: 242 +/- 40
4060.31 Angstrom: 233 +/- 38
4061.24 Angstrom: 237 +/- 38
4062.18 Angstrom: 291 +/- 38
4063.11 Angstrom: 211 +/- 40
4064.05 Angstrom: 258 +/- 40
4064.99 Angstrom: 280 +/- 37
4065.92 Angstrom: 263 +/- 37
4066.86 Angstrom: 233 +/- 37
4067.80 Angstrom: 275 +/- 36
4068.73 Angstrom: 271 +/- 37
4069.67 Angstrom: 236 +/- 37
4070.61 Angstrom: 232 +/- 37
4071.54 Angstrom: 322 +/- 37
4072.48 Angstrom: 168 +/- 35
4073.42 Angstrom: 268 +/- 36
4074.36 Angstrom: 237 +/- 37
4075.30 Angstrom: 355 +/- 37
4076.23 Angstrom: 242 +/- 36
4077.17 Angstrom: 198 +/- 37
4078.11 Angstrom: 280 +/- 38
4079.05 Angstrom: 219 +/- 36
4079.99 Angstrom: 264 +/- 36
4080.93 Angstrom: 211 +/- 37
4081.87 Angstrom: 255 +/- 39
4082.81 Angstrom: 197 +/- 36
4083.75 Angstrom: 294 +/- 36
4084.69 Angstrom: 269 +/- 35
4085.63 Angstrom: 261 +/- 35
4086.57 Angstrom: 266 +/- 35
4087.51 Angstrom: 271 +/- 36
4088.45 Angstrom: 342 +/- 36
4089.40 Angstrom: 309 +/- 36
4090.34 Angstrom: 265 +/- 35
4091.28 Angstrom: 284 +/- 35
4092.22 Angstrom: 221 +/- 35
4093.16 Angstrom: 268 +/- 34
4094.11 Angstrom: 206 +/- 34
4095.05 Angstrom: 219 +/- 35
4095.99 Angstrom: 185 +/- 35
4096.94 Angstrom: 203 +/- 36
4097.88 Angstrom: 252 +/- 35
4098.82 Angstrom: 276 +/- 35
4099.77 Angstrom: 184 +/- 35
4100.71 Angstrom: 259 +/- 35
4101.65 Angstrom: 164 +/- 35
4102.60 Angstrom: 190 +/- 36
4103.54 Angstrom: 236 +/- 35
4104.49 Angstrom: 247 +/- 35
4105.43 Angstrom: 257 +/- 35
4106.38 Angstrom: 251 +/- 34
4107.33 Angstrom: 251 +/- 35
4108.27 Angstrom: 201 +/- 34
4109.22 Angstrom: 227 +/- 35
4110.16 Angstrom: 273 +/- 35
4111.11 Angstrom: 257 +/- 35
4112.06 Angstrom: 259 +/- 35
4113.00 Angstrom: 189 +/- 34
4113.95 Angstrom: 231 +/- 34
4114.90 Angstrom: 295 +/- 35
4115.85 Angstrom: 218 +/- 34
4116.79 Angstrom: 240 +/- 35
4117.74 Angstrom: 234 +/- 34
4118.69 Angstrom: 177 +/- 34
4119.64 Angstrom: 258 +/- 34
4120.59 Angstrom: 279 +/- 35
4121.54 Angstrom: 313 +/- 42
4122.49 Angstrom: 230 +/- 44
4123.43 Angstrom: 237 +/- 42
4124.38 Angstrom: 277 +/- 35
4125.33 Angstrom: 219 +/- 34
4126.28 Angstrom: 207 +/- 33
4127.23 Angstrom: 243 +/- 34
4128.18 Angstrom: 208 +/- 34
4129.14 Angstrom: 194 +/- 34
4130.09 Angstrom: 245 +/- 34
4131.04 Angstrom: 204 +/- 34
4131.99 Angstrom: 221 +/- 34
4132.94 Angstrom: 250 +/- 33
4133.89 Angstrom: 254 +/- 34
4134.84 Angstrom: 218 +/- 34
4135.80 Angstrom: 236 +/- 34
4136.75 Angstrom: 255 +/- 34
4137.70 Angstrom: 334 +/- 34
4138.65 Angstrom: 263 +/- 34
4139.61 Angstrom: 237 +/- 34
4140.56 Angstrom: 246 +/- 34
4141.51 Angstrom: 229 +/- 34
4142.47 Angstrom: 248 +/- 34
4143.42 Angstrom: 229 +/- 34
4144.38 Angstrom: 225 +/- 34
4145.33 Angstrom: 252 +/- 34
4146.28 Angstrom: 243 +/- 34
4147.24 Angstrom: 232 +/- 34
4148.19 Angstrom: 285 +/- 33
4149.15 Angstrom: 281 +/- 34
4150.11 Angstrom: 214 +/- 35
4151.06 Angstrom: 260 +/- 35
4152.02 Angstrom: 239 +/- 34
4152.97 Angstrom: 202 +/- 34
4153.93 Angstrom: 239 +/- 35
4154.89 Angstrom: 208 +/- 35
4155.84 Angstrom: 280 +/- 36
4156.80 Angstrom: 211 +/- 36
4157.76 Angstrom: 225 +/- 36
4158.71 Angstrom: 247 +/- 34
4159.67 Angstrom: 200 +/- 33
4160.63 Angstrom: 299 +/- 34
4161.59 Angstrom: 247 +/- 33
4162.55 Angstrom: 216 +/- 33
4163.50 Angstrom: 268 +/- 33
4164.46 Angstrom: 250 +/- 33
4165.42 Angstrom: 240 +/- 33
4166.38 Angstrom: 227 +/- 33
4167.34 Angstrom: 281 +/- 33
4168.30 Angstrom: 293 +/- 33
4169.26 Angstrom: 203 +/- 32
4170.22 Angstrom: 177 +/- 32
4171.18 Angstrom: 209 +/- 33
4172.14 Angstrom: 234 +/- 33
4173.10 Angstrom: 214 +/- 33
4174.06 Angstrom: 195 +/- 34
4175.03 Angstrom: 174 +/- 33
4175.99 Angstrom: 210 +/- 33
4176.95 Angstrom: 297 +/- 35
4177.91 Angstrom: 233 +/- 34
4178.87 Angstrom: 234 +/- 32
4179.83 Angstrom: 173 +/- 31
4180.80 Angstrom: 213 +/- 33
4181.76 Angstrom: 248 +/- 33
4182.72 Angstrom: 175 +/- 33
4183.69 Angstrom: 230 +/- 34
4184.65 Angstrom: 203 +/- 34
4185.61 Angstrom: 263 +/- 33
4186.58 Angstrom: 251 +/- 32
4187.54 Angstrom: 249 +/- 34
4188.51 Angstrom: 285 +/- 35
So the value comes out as 62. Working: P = 36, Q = 26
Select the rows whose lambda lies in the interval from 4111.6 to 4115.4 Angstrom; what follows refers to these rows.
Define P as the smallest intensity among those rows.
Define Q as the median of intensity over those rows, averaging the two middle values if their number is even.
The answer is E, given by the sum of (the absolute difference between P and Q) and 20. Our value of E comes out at 76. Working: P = 189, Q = 245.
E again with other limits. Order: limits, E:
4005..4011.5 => 108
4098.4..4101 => 95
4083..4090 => 30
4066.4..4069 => 58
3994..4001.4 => 73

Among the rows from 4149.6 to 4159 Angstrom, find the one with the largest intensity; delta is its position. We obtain 4155.84 Angstrom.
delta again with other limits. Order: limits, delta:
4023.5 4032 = 4024.01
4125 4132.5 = 4130.09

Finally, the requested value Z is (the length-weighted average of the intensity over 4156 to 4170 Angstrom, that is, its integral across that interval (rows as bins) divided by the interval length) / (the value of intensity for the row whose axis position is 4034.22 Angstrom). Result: 1.36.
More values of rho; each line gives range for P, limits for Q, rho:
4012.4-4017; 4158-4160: 45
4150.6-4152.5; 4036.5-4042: 51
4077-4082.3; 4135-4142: 87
